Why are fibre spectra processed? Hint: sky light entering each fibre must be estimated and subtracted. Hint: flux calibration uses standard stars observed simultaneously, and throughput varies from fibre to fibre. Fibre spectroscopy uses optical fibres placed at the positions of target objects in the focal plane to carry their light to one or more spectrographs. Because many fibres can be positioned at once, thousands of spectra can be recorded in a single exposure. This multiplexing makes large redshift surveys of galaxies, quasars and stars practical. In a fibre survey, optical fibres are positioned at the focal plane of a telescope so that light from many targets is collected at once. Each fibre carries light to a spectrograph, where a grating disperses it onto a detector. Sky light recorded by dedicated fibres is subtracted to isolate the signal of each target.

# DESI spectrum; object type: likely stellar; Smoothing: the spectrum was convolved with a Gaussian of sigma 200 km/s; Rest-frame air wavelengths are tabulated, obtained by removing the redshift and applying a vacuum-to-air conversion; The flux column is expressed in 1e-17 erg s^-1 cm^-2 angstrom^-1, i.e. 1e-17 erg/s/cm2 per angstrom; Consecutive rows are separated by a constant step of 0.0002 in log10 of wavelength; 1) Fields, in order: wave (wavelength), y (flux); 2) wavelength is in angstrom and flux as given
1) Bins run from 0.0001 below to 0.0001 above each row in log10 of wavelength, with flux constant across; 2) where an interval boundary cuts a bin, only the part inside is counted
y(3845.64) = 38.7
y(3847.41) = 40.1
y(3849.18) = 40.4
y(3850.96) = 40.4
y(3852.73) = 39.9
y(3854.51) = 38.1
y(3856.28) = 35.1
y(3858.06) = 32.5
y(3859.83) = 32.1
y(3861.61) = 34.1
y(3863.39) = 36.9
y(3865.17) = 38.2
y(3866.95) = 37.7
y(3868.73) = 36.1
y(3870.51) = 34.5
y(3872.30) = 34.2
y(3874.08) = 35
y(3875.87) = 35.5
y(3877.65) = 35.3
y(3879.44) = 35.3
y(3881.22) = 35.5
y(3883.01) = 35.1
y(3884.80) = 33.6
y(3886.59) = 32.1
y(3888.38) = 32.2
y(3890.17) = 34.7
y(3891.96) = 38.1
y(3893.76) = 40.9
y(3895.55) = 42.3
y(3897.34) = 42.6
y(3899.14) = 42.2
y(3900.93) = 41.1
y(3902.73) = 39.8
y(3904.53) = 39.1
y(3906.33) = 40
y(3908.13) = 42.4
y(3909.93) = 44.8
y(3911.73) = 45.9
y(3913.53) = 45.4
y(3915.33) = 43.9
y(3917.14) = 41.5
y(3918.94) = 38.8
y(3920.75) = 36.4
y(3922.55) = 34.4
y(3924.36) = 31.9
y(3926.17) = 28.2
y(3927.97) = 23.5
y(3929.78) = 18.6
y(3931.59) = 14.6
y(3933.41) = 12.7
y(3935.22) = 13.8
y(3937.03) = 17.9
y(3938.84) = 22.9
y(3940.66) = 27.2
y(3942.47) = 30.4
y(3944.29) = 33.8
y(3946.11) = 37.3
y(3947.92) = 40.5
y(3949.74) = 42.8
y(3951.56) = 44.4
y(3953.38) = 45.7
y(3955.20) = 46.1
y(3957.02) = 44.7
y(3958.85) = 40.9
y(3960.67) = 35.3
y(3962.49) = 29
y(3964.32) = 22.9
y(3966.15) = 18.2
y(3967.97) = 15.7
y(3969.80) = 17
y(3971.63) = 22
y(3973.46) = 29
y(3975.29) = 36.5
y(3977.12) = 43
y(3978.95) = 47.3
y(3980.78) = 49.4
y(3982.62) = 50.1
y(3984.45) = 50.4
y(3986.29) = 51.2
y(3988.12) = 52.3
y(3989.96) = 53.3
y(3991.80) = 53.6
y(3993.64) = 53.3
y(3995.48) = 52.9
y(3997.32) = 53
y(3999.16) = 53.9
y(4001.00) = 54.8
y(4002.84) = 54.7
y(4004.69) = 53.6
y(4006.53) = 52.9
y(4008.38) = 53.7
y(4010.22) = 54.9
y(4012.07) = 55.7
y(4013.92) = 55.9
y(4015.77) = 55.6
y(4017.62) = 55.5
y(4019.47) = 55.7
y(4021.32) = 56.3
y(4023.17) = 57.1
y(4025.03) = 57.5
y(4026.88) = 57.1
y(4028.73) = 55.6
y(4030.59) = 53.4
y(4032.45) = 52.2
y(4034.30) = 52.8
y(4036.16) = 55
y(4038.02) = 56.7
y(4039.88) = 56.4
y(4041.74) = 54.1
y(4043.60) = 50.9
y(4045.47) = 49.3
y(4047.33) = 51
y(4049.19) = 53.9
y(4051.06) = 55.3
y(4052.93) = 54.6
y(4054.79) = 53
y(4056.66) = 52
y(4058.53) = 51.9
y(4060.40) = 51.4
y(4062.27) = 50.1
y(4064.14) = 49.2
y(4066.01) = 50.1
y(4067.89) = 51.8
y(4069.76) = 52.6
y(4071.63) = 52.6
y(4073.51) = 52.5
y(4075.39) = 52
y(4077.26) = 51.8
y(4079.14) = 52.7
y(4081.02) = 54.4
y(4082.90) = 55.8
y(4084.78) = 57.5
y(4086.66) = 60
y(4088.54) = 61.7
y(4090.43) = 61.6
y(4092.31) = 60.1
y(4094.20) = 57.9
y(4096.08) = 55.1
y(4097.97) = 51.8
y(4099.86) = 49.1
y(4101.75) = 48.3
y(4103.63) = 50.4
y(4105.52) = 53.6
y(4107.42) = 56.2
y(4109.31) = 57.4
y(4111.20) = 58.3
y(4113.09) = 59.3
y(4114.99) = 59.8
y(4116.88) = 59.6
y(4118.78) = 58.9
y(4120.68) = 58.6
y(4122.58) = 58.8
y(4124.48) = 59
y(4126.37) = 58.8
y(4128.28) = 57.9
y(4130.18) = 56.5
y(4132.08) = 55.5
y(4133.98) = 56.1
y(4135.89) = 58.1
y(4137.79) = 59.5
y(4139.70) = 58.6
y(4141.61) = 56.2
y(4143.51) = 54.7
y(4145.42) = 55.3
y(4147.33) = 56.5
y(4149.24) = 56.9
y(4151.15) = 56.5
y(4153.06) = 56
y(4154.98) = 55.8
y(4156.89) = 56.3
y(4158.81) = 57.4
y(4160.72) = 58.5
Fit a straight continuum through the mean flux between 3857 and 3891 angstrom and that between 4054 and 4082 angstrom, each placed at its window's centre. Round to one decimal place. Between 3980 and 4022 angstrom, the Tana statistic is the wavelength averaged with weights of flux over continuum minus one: 4001.8 angstrom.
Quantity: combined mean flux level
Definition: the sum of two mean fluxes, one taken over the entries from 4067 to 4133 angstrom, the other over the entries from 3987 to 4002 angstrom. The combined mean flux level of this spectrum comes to 109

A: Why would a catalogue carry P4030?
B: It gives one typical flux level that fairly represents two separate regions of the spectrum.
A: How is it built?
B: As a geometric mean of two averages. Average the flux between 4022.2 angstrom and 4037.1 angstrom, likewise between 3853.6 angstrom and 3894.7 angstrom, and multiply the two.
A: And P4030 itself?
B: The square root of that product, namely 44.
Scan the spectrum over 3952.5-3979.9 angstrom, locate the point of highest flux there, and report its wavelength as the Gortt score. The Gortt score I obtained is 3978.95 angstrom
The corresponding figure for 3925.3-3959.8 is 3955.20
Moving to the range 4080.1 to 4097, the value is 4088.54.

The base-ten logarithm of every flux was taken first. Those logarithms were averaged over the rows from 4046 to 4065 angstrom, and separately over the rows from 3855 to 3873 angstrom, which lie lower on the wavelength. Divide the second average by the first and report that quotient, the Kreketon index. 0.90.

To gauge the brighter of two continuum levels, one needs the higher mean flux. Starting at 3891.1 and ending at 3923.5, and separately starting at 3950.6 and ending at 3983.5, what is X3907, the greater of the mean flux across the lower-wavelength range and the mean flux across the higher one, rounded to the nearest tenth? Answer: 41.1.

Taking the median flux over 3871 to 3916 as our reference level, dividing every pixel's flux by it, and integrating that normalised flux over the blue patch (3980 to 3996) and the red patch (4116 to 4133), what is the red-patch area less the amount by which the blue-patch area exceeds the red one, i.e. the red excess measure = 29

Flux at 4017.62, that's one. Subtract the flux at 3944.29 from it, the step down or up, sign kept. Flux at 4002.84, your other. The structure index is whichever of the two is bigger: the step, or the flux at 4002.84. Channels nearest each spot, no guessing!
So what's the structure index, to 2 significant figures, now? 55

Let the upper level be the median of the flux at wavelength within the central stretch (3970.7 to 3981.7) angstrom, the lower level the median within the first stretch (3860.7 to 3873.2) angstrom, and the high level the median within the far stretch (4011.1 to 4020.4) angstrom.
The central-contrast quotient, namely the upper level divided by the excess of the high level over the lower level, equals 2.0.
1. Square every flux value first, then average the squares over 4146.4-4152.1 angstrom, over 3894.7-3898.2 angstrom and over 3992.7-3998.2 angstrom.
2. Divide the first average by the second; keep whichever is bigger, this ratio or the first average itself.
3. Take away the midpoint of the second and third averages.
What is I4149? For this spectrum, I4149 898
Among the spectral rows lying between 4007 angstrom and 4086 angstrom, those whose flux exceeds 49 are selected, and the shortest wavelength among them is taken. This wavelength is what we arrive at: 4008.38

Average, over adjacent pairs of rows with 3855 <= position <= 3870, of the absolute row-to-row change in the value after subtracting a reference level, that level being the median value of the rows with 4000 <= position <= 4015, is 1.6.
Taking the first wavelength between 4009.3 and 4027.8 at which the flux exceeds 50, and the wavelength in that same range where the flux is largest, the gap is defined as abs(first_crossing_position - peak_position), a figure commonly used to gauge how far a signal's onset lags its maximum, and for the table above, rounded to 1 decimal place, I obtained 14.8 angstrom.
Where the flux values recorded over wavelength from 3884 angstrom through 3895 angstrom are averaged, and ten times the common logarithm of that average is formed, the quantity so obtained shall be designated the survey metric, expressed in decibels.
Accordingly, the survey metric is 15.5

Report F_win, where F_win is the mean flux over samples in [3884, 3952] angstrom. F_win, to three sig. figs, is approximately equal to 34.5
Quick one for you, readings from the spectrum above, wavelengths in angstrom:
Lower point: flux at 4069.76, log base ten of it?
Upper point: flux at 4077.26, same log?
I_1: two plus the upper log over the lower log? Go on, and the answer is 3.00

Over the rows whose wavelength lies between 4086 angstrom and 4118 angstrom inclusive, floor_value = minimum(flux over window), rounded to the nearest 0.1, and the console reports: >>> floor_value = 48.3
